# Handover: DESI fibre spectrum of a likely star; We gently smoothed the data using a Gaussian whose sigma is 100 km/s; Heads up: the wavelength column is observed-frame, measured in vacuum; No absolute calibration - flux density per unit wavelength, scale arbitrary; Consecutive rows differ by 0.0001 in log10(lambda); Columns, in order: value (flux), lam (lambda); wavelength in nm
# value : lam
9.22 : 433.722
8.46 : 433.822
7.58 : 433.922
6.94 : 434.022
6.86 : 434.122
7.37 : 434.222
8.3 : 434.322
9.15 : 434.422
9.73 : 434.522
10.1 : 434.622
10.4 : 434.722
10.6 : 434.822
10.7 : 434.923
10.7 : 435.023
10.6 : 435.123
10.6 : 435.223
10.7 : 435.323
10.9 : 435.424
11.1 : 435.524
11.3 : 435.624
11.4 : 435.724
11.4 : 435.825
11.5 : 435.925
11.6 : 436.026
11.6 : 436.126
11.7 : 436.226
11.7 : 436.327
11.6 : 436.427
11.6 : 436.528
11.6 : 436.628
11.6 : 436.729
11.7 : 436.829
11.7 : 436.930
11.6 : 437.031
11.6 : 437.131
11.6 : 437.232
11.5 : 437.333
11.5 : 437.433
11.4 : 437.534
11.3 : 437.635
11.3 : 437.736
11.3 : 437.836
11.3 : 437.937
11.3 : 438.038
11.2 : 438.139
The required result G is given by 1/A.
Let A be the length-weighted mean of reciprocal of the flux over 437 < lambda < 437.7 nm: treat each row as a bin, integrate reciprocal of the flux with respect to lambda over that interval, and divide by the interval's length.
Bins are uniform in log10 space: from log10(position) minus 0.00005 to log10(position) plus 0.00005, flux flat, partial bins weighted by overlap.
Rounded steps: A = 0.087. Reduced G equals 11.5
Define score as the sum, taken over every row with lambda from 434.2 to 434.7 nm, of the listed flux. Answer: 45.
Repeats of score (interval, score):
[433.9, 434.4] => 37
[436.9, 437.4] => 58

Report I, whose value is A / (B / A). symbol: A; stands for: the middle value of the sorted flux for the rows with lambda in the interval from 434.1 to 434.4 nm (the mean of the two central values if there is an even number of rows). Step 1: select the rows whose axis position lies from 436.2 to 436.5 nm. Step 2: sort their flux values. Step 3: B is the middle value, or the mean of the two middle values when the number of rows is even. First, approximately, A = 7.4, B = 11.7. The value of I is 5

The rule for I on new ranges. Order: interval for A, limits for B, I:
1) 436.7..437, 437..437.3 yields 12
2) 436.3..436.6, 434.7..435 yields 13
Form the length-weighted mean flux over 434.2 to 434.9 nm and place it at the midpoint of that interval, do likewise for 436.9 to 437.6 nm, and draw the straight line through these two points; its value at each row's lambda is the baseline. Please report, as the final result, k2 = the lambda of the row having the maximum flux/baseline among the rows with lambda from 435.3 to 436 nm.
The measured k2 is 435.724 nm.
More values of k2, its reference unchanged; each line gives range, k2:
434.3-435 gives 434.923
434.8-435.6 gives 434.923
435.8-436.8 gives 436.026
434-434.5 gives 434.422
